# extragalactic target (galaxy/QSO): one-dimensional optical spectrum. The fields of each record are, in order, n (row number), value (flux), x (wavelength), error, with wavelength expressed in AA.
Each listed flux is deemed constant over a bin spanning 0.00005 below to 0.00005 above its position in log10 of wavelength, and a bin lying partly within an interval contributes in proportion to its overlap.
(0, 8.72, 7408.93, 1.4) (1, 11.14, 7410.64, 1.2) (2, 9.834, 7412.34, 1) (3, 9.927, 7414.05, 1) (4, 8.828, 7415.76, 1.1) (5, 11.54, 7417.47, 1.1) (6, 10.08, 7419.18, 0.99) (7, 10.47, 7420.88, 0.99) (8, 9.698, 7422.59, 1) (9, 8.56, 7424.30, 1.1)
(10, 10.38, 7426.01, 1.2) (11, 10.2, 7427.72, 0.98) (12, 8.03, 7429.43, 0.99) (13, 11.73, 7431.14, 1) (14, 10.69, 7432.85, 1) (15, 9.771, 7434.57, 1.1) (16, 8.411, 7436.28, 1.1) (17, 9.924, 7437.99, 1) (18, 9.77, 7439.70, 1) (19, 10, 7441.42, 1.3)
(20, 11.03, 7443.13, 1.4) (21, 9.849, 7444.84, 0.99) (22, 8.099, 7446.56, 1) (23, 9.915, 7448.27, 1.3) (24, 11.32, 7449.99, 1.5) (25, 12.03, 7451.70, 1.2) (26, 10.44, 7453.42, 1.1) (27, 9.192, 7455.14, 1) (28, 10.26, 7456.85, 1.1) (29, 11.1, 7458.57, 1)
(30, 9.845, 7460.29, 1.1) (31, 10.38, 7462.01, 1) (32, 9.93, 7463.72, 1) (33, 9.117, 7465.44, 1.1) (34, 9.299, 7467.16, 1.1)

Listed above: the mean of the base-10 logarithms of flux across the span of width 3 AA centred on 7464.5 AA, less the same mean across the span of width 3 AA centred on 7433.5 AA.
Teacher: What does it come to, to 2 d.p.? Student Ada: -0.03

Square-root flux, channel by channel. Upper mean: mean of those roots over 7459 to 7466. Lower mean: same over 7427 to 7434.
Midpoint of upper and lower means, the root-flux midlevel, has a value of 3.16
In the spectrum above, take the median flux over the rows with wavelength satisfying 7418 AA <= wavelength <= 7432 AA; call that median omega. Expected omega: 10.14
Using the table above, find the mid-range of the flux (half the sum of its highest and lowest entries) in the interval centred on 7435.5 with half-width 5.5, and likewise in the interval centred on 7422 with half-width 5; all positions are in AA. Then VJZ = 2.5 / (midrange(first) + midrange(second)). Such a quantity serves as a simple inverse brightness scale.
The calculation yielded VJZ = 0.1243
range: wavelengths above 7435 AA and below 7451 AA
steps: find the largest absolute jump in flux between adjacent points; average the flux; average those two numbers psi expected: 5.8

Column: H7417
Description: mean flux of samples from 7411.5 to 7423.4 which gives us 10.1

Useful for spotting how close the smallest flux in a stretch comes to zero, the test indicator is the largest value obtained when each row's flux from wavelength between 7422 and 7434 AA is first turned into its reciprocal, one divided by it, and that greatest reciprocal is 0.125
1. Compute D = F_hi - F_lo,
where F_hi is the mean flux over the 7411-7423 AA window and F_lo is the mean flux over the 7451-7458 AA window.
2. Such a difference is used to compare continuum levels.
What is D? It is -0.4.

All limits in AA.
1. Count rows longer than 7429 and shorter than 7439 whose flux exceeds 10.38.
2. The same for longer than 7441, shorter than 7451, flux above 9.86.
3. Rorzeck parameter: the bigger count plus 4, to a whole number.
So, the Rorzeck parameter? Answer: 8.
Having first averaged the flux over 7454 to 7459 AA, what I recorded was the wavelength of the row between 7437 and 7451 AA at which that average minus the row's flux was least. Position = 7449.99 AA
